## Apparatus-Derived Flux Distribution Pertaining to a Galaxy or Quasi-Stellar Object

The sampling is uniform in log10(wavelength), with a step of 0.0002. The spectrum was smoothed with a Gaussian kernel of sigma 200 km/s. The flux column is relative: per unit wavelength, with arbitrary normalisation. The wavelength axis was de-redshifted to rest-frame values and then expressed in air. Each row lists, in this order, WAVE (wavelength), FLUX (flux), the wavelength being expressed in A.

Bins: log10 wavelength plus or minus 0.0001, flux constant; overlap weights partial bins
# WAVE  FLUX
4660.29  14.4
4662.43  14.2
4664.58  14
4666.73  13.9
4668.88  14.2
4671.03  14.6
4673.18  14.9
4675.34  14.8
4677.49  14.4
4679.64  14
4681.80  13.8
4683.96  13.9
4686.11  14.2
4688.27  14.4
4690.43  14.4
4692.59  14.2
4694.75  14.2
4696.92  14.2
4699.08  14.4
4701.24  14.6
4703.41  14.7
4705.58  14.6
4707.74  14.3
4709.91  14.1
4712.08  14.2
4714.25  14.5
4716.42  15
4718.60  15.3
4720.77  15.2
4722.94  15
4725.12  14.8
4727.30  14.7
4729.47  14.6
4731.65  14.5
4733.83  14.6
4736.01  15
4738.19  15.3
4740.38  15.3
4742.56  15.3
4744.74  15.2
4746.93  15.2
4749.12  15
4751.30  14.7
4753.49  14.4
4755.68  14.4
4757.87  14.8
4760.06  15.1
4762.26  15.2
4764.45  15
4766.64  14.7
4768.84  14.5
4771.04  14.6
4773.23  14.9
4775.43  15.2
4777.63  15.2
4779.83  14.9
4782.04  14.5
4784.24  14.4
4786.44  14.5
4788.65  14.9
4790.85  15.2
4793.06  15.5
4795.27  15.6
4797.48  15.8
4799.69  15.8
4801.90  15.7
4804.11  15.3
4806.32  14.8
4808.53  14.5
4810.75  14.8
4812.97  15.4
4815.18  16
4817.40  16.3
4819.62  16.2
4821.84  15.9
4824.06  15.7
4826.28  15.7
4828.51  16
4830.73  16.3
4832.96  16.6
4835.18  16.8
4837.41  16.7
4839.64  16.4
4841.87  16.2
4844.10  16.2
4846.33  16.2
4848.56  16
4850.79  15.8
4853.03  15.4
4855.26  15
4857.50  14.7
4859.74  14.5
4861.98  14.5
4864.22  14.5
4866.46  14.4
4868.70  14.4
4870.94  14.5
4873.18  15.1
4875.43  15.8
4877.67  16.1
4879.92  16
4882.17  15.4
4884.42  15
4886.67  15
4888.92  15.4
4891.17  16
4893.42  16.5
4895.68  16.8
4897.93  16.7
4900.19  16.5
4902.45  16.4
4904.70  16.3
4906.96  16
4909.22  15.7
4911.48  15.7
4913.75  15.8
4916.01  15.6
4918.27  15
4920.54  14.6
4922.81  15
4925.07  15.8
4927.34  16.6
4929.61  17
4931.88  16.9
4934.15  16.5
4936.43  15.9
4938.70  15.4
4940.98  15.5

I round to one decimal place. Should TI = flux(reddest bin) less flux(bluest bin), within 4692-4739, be 1.1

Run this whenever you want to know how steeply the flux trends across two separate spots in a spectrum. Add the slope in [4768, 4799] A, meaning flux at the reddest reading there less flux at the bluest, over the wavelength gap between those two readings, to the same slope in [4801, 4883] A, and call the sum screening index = 0.04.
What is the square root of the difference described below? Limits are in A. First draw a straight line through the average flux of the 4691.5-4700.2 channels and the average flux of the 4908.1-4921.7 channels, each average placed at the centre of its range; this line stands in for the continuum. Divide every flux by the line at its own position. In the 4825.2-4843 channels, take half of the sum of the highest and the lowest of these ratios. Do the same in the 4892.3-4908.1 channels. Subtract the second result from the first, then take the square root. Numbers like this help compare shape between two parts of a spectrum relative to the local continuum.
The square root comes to 0.13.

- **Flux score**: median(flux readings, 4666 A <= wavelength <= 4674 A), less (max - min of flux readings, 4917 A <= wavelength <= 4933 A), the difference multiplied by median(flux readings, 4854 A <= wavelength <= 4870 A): 174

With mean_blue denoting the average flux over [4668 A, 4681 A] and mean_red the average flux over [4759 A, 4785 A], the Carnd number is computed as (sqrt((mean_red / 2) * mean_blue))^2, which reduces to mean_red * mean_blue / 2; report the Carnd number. 107.5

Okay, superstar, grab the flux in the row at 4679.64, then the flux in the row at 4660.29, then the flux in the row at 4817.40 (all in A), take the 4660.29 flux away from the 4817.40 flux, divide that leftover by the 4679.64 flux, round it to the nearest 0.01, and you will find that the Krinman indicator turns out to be 0.14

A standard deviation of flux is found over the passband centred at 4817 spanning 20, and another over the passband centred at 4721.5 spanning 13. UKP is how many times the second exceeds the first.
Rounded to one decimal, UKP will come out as 0.4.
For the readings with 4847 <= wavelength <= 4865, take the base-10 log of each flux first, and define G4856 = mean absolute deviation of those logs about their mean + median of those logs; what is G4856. 1.19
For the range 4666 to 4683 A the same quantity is 1.17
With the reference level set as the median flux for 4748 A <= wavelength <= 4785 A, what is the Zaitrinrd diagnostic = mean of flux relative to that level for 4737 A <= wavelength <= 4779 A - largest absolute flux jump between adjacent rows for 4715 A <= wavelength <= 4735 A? 0.710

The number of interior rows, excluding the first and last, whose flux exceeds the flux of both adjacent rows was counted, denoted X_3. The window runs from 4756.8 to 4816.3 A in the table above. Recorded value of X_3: 1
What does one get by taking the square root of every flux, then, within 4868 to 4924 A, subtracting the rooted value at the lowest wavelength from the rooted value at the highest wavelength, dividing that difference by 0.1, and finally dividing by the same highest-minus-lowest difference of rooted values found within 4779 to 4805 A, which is 15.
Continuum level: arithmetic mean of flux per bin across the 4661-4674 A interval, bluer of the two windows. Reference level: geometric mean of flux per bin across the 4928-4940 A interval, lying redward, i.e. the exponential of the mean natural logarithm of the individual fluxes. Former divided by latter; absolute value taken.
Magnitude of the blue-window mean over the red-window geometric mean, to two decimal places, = 0.88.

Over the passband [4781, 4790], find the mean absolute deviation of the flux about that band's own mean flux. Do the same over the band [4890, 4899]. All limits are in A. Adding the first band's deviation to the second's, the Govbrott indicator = 0.4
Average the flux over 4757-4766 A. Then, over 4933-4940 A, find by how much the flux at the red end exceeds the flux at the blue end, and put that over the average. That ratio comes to -0.073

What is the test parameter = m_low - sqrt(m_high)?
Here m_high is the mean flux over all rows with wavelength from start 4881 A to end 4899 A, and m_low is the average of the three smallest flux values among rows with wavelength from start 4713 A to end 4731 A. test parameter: 10.6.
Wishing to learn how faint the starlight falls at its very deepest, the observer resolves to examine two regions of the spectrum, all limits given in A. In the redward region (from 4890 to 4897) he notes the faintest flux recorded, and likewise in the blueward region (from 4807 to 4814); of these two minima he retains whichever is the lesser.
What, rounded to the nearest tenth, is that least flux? 14.5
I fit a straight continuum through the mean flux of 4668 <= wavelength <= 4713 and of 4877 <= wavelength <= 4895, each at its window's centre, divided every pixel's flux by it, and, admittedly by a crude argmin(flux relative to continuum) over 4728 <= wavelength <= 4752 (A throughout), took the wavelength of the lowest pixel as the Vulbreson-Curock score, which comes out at 4731.65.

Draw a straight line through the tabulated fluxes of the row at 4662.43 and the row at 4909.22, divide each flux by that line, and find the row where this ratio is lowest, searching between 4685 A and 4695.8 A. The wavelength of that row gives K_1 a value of 4694.75 A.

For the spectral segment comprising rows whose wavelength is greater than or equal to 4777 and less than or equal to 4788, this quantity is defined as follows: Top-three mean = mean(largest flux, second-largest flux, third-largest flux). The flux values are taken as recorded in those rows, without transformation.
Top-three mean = 14.9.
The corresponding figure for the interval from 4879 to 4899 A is 16.7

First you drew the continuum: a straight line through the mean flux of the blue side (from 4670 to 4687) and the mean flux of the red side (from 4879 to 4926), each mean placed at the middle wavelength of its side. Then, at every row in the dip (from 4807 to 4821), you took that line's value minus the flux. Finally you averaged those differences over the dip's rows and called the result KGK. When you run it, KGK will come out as -0.3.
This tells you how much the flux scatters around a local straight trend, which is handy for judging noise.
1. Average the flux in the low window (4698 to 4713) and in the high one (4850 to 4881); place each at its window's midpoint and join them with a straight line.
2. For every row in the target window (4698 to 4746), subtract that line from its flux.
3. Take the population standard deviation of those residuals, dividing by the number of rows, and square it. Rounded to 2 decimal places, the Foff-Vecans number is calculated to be 0.12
